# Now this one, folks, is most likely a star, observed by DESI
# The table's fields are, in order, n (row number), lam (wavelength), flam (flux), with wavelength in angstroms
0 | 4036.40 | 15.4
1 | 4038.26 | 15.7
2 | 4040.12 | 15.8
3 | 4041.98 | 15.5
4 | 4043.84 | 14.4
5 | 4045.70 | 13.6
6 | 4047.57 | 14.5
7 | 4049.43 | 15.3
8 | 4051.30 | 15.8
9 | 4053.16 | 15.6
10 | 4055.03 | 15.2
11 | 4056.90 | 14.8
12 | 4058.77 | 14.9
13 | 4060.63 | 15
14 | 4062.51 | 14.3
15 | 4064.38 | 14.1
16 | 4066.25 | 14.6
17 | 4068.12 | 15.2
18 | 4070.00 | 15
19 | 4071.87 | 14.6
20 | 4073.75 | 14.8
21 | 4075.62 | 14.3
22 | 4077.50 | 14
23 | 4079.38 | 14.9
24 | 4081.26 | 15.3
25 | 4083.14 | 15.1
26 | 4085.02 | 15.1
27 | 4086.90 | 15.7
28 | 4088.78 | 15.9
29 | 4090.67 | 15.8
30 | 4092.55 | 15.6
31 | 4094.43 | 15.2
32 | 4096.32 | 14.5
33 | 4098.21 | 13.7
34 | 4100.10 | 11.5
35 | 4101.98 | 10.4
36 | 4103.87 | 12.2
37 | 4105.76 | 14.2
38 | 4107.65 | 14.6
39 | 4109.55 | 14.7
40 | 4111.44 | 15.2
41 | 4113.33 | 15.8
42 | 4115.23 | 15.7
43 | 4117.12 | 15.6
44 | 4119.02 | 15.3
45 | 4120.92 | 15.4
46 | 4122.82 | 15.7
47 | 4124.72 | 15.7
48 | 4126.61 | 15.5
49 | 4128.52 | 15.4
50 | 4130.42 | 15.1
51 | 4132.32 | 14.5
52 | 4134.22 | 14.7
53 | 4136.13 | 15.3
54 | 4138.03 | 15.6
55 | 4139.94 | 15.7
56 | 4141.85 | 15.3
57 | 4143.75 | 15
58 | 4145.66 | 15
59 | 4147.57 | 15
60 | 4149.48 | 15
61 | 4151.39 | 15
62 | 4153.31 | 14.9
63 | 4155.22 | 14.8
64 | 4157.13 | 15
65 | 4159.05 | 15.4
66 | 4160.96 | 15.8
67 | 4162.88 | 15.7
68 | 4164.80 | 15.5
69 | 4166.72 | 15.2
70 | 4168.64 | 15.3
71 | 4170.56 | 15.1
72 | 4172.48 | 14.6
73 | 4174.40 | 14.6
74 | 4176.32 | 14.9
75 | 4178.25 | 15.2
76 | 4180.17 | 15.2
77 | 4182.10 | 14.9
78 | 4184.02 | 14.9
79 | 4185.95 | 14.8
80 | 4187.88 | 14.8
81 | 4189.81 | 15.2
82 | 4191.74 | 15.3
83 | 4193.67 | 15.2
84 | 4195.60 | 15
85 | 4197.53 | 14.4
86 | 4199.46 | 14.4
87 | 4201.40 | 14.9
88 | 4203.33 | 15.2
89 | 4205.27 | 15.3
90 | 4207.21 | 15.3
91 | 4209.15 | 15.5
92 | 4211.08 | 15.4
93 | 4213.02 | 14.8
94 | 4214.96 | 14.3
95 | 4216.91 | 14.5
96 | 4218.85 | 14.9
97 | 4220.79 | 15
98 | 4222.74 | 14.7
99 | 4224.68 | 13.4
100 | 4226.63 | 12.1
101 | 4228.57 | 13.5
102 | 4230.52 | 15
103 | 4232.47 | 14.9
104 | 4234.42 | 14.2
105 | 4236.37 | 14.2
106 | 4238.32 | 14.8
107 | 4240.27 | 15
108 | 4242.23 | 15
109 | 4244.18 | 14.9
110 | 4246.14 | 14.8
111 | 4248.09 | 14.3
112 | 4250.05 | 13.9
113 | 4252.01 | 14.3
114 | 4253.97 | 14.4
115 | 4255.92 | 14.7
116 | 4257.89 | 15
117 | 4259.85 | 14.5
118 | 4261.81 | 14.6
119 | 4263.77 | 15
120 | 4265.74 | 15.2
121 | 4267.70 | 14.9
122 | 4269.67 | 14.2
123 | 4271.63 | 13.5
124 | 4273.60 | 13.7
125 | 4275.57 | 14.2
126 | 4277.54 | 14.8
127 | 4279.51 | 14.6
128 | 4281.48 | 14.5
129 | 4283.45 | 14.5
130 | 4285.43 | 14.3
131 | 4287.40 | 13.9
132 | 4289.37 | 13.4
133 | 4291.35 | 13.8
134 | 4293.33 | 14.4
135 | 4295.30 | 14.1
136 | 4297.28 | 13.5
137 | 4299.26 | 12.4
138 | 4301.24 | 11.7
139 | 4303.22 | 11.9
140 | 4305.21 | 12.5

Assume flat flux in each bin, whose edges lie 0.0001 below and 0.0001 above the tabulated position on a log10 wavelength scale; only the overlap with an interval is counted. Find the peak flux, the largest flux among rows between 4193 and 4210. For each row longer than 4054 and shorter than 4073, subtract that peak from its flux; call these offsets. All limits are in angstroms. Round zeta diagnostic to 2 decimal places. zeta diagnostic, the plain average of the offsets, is -0.73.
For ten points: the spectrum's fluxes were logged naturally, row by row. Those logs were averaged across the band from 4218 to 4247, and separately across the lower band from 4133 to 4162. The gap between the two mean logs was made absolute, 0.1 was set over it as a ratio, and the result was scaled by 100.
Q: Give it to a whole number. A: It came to 194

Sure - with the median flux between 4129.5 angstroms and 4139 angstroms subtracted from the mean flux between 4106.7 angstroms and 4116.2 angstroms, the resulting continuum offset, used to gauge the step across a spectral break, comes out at 0.10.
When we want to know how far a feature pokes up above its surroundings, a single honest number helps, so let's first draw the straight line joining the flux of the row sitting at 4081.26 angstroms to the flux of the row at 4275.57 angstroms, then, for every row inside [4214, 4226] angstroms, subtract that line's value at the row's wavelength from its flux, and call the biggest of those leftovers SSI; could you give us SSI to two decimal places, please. 0.49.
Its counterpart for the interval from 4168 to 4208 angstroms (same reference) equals 0.71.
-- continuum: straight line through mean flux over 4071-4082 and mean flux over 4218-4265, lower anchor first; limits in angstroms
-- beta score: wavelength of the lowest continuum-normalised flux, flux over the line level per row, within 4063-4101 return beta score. 4100.10 angstroms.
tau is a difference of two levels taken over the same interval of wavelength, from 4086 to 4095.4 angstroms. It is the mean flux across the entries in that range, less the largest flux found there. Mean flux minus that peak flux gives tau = -0.26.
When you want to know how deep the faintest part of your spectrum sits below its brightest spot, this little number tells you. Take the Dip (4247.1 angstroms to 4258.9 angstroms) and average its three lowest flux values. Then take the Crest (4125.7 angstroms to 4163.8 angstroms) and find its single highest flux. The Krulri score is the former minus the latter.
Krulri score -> -1.6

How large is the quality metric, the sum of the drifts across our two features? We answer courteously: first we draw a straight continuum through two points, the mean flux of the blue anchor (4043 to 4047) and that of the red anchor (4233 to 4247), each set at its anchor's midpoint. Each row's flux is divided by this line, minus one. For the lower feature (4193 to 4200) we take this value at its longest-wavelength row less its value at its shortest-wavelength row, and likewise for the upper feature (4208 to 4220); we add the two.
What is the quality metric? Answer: -0.10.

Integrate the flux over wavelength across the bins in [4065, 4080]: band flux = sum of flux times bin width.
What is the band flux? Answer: 220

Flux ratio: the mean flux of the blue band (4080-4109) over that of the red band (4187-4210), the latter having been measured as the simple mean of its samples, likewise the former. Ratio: 0.95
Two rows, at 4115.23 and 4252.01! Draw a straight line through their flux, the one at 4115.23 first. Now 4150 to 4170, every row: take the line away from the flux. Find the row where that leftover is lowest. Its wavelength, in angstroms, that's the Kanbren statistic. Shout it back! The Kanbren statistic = 4155.22 angstroms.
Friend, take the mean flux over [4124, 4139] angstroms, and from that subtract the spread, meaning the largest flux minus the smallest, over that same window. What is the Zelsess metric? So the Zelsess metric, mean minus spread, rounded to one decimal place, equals 14.0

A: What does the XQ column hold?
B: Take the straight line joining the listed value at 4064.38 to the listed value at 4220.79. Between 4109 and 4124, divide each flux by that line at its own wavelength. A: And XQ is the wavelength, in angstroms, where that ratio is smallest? 4109.55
